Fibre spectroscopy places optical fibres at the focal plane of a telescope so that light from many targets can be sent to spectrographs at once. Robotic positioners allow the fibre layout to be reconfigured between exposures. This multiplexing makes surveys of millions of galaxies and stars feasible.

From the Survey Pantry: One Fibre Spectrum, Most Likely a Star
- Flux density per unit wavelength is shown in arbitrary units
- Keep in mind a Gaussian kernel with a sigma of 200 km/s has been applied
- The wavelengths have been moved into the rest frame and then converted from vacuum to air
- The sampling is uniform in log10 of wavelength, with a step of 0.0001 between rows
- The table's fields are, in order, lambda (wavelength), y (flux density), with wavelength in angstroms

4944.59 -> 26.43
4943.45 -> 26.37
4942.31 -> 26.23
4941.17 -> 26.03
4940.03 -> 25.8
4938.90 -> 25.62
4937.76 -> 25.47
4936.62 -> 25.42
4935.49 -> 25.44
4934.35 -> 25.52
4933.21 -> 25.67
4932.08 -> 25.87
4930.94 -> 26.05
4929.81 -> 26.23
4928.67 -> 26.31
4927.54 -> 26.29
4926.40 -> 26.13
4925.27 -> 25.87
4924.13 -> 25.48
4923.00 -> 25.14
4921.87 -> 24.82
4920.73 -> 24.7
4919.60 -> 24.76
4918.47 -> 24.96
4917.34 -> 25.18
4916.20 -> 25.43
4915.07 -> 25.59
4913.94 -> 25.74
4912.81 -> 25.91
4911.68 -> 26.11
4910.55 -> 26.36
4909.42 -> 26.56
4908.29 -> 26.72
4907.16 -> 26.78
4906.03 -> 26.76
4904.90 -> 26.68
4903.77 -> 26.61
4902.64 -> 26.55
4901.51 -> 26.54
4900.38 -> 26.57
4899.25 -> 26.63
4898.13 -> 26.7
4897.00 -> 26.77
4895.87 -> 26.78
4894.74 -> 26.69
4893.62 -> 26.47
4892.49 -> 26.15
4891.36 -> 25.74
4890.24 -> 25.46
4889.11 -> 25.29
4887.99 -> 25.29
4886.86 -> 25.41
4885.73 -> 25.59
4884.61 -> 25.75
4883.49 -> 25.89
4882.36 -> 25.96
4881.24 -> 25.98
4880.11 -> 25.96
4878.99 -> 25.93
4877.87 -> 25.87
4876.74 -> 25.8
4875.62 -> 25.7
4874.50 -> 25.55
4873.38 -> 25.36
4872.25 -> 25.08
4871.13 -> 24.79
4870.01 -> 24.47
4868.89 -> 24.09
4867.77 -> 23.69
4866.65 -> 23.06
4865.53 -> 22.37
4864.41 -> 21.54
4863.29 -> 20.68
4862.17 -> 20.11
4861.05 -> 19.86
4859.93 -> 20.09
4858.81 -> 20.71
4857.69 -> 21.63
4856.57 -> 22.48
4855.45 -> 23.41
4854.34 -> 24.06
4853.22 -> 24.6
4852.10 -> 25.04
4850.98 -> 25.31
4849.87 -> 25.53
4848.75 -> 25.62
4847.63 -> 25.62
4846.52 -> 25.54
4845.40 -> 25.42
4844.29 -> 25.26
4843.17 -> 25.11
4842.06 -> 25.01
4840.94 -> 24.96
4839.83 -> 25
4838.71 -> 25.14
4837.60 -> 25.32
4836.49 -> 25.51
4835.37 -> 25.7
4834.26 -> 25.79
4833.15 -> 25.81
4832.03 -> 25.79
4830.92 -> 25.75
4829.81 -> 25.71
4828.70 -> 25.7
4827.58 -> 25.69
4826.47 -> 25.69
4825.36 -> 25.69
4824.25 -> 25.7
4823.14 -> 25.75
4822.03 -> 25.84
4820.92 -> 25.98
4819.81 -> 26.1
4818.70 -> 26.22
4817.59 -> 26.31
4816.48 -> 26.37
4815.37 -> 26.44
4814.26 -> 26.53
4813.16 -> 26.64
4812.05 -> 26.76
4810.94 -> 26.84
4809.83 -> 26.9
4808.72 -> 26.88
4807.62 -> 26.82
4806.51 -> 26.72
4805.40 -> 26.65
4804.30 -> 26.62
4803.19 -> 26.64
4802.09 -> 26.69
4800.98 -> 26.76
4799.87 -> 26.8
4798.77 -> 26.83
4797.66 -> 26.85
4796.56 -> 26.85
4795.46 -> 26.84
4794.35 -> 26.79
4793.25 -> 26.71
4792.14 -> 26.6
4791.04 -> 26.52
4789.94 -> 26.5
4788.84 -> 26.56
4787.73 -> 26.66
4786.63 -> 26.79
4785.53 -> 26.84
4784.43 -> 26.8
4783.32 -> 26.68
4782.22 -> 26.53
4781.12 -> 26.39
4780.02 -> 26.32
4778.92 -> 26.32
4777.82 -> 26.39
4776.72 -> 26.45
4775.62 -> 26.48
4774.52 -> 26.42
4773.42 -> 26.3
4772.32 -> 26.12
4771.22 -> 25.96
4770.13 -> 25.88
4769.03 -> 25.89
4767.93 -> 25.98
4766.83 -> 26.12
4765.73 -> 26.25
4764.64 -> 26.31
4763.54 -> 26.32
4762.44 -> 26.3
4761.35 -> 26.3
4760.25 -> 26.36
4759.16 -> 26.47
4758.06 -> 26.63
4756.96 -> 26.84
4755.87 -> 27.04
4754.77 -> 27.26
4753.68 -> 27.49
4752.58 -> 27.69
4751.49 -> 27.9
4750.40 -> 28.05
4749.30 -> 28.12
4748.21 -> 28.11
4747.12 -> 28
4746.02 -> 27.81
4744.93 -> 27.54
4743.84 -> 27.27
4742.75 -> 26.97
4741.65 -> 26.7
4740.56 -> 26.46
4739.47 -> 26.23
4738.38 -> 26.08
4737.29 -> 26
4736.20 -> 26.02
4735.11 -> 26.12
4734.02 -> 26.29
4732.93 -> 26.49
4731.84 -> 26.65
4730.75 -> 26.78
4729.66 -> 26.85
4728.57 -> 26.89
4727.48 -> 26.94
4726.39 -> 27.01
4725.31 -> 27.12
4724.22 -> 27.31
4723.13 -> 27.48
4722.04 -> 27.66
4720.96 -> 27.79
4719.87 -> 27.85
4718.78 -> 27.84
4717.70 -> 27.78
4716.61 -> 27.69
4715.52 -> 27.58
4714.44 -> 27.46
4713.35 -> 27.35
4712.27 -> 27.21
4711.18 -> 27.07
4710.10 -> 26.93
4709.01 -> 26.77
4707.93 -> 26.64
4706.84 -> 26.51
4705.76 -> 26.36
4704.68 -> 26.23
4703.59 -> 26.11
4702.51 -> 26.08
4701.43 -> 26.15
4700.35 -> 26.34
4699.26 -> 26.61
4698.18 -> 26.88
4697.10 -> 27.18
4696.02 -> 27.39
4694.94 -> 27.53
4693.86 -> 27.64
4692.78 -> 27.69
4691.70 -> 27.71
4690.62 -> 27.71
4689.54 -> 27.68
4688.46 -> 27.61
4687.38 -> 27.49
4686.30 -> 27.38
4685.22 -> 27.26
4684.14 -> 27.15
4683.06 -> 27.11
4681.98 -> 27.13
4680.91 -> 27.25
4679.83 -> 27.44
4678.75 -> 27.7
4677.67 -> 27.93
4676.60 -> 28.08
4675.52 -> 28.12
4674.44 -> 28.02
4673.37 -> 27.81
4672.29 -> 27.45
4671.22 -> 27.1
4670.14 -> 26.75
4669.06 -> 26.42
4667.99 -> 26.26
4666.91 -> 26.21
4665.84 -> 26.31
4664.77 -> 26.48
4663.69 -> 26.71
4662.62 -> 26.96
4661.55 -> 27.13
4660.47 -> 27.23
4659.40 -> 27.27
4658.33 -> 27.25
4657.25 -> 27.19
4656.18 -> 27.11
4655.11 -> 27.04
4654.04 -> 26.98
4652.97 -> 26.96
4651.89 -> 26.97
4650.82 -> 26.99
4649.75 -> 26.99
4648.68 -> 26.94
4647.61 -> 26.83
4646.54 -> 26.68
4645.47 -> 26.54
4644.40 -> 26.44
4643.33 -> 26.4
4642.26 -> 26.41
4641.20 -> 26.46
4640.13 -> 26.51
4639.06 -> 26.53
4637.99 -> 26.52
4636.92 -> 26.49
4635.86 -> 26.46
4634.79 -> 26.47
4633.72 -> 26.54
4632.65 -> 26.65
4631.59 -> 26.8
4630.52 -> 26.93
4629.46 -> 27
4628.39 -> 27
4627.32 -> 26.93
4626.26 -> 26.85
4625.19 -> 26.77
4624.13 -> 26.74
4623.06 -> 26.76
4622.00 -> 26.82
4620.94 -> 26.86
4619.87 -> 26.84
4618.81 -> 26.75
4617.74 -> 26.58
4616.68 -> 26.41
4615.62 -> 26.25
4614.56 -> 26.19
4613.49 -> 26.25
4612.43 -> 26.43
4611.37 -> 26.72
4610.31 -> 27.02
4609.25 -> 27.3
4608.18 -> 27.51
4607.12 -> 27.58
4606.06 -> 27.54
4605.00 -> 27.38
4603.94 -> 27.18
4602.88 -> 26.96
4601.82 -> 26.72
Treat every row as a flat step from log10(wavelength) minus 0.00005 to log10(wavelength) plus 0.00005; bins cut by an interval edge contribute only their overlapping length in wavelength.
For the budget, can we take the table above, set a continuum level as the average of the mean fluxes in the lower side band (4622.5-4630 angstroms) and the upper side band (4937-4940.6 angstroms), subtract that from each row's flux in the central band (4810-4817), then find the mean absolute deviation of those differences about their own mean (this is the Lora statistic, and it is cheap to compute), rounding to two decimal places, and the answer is 0.15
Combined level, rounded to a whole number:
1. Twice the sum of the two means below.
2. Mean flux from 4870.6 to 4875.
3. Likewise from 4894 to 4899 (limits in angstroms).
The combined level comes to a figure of 104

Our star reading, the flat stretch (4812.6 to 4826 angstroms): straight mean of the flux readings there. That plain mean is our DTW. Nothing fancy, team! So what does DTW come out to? 26.1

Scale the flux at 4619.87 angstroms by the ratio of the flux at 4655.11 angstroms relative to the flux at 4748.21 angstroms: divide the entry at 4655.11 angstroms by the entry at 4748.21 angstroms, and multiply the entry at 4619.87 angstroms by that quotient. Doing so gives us 25.8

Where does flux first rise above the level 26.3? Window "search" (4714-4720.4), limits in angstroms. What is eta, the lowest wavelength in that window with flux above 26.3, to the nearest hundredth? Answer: 4714.44 angstroms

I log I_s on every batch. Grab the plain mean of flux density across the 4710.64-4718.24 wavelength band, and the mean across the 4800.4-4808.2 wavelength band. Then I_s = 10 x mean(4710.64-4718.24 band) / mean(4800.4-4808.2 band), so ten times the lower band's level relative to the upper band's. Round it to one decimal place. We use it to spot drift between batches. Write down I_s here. 10.3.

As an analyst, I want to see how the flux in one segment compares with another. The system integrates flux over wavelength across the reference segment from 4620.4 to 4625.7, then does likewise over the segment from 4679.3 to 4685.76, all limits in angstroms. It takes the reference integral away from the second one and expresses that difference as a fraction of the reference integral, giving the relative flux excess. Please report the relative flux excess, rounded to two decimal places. 0.24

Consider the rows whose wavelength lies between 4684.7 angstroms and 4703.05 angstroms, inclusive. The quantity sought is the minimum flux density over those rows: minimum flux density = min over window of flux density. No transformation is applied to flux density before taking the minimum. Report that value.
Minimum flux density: 26.08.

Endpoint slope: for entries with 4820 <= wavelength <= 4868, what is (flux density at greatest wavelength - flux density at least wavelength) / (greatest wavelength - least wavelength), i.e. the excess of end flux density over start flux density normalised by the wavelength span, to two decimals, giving -0.05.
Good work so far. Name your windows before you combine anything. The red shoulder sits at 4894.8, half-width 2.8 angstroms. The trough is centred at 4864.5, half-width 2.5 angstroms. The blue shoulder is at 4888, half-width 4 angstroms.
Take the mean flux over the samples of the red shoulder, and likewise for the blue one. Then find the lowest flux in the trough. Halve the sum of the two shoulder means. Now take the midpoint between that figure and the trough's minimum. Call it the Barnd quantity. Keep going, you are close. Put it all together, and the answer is 23.1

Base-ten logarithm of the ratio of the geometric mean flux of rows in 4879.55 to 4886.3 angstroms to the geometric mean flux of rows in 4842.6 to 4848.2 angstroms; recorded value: 0.01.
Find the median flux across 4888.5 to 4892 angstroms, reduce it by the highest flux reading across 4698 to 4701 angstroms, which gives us -1.4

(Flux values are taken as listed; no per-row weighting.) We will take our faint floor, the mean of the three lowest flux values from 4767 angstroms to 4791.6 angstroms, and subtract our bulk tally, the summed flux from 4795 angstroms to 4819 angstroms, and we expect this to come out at -561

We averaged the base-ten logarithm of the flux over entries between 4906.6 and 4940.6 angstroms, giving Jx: 1.41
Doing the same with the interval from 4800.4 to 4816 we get 1.43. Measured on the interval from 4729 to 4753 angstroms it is 1.43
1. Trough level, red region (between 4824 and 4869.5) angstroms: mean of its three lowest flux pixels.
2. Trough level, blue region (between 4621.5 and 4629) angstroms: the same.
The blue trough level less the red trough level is 6.7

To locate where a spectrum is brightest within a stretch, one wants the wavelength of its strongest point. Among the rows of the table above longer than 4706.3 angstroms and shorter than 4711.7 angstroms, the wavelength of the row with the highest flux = 4711.18 angstroms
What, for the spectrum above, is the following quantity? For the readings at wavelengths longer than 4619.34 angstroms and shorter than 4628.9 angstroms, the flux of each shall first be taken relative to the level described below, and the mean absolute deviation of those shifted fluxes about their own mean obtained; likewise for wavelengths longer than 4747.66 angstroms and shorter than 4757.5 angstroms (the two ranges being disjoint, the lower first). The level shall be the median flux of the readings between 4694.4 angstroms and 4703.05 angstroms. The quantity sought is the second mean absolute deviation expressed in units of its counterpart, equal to 6.6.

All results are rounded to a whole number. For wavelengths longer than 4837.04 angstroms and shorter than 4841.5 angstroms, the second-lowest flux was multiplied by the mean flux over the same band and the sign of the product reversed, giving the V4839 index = -628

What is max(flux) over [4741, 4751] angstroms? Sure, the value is 28.12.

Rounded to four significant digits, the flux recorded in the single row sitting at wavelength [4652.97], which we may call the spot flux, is 26.96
